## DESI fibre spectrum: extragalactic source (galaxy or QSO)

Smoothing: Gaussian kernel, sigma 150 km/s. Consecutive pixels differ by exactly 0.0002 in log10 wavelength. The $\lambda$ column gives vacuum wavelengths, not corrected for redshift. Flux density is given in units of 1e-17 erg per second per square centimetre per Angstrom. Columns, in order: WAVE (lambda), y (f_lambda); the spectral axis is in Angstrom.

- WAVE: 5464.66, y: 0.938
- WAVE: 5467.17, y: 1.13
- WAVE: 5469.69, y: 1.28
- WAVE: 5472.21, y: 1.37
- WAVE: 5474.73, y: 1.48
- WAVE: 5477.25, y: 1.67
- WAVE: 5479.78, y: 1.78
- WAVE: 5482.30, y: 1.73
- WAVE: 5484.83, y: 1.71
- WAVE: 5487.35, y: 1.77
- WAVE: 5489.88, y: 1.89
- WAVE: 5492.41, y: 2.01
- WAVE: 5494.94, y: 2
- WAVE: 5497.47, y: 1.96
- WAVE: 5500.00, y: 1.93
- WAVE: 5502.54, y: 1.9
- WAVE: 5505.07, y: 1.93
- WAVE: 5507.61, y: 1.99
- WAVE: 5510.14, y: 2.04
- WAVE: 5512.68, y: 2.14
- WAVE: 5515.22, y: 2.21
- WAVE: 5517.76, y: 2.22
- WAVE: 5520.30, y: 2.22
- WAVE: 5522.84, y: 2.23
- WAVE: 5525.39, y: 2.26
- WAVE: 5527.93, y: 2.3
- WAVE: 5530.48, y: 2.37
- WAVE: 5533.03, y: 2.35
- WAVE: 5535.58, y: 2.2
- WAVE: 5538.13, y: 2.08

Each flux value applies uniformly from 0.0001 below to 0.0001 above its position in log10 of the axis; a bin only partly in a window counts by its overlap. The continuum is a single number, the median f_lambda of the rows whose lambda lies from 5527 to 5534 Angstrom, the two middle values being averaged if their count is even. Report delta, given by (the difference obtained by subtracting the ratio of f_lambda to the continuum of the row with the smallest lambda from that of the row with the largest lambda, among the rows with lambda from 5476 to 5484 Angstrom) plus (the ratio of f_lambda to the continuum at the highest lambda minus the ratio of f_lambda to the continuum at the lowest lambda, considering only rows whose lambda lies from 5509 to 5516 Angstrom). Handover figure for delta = 0.10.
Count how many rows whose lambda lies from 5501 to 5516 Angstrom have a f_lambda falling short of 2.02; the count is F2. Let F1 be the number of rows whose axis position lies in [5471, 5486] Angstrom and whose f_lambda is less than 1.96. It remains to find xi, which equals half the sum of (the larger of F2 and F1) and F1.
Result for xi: 6.0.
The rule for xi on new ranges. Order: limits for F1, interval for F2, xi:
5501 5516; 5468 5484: 4.0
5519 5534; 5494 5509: 3.0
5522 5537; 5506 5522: 0.5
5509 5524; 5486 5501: 3.0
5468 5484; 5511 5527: 6.0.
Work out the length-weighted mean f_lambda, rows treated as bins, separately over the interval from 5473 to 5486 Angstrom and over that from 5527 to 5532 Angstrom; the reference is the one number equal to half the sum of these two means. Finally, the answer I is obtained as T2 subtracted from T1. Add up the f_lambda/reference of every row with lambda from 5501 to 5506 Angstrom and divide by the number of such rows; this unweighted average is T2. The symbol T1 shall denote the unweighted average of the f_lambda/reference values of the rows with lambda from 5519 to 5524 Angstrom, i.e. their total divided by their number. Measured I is 0.2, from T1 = 1.11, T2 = 0.96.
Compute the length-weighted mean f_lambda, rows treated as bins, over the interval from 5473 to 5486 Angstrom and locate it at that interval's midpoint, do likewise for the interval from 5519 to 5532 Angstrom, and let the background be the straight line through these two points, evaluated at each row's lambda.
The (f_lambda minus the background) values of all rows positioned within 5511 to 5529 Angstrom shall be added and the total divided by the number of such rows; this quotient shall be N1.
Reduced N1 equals 0.018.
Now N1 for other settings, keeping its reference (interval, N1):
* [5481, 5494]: 0.055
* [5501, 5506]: -0.072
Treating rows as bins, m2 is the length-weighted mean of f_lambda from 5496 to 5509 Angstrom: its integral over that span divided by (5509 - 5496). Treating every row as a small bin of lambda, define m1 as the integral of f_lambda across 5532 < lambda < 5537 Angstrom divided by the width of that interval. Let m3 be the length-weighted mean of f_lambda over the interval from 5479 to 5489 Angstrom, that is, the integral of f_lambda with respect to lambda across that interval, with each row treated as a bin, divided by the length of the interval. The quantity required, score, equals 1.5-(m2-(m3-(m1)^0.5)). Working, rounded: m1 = 2.26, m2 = 1.94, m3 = 1.8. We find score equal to -0.2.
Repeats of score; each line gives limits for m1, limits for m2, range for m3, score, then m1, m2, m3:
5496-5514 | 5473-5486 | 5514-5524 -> 0.6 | 1.99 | 1.66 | 2.2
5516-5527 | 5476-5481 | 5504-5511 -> 0.3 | 2.23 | 1.72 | 2.0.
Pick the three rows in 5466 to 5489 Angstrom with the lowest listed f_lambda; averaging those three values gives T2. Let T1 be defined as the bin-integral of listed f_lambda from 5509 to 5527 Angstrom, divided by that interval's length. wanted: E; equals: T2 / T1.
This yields 0.57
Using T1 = 2.19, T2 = 1.3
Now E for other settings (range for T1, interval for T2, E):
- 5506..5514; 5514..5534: 1.08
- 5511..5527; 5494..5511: 0.87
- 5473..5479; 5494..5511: 1.22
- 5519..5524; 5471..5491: 0.68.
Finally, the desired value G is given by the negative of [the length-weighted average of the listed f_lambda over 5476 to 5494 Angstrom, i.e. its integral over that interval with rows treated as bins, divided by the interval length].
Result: -1.8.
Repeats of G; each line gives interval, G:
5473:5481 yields -1.6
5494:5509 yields -2.0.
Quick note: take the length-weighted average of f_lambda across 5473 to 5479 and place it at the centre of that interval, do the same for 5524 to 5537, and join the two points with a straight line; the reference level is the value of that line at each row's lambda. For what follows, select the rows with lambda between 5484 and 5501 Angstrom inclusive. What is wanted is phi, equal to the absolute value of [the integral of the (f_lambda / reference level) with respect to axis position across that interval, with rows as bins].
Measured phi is 18.0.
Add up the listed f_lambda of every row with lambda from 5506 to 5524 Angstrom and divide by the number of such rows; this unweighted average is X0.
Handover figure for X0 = 2.15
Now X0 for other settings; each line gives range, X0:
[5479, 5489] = 1.75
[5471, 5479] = 1.51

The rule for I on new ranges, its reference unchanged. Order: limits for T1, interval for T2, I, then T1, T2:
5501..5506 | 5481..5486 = 0.1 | 0.96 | 0.86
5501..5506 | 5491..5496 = 0.0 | 0.96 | 1.00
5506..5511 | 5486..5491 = 0.1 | 1.01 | 0.92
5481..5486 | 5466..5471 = 0.3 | 0.86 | 0.60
